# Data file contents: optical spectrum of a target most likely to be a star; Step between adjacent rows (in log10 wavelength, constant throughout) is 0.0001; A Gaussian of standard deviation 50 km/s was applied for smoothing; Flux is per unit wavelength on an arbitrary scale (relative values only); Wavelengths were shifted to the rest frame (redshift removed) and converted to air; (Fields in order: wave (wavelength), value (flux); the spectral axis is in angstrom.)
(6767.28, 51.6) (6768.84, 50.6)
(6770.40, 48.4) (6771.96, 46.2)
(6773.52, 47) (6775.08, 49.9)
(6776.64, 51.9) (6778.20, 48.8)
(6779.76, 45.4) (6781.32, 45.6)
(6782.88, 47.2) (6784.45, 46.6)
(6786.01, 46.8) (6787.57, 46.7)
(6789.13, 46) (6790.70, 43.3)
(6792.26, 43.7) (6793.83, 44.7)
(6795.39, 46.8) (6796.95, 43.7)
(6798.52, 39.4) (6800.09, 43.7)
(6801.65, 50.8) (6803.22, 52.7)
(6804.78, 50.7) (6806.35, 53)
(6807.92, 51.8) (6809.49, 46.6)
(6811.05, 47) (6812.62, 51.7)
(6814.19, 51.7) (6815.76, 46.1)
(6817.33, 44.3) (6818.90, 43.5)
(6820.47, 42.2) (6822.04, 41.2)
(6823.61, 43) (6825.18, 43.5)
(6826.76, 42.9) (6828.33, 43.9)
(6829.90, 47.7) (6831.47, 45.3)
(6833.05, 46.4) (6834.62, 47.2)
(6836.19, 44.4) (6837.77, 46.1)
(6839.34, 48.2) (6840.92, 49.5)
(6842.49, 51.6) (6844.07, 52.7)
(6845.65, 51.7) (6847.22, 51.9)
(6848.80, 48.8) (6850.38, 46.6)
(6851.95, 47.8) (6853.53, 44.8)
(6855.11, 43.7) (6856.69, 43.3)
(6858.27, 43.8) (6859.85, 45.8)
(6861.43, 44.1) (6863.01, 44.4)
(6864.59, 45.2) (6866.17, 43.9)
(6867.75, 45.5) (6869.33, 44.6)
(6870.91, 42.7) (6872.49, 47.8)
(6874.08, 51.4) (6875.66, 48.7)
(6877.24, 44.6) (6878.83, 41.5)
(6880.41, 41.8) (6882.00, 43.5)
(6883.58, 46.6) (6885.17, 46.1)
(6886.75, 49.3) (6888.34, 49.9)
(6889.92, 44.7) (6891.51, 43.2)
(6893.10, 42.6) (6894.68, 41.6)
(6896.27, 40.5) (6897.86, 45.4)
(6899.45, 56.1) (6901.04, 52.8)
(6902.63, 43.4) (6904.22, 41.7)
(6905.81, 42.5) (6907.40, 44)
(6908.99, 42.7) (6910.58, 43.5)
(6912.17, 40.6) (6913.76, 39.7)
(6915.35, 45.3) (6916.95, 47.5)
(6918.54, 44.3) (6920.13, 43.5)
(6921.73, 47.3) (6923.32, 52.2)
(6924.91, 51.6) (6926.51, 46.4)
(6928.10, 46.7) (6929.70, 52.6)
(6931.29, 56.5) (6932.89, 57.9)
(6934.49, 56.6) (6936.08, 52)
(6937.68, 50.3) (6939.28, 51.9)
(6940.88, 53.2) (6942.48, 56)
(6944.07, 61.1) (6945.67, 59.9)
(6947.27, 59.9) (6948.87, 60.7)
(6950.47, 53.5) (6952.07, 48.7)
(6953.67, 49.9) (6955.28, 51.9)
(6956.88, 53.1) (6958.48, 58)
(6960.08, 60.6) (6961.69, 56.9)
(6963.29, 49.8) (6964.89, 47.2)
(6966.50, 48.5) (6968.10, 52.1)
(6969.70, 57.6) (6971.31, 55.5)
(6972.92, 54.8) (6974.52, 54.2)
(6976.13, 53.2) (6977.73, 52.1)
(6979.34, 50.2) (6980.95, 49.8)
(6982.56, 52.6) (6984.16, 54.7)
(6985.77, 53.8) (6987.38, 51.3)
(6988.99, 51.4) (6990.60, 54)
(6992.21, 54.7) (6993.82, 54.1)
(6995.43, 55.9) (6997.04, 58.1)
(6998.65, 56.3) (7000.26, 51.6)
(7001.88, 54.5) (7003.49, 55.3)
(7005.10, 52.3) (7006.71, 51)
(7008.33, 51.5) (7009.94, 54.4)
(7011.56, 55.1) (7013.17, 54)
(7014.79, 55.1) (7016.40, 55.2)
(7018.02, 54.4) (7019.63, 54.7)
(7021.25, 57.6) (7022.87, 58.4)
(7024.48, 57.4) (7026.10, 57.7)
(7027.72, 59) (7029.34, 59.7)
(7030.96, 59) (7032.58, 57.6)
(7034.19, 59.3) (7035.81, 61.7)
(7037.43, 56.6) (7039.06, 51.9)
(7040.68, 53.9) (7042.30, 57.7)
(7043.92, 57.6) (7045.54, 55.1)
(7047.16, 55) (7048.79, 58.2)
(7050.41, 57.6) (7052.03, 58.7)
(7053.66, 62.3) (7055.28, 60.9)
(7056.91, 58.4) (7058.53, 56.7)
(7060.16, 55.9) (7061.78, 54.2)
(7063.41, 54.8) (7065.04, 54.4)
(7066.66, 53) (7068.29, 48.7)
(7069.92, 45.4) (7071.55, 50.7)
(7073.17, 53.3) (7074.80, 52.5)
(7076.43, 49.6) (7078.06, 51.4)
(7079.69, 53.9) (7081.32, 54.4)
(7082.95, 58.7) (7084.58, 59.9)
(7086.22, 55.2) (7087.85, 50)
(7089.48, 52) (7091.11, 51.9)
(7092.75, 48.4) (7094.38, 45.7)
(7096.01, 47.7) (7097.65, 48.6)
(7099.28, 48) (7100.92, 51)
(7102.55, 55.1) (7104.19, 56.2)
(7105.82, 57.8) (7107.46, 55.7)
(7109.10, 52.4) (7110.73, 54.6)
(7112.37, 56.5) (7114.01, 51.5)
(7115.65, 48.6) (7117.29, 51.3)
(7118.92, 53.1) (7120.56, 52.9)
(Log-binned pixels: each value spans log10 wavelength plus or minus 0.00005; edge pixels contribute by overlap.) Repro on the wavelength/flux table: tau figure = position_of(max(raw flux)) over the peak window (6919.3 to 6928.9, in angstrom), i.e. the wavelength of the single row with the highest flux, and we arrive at 6923.32 angstrom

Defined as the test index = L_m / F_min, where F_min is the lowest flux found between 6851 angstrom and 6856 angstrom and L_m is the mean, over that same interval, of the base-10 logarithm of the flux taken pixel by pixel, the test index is 0.0379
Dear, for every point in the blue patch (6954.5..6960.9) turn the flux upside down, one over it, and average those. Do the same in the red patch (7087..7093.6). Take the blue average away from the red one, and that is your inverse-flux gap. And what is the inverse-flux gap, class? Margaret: 0.0018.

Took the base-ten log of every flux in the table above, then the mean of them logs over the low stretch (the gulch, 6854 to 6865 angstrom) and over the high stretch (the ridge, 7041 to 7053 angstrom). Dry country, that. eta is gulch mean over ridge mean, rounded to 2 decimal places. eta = 0.94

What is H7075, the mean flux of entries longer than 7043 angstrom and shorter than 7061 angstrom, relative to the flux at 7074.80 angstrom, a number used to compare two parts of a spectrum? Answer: 1.10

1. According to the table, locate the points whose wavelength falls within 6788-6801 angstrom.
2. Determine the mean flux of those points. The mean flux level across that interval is 44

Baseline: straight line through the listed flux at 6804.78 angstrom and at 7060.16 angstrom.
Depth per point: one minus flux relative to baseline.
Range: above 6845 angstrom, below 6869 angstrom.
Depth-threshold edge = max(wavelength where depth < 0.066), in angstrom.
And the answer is 6848.80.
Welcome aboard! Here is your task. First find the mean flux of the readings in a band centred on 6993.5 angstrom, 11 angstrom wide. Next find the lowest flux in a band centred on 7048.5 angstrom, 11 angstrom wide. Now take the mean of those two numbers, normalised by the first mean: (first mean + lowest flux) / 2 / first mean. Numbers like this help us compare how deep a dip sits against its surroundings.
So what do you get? 1.00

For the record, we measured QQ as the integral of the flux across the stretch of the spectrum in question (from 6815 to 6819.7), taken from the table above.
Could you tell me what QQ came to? 210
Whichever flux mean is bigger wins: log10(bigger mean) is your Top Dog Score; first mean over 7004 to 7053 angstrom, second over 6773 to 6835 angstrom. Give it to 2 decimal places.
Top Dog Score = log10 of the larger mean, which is 1.75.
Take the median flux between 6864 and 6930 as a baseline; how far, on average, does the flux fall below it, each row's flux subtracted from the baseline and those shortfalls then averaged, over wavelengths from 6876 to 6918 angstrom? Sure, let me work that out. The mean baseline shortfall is 0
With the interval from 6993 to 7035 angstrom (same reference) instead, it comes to -11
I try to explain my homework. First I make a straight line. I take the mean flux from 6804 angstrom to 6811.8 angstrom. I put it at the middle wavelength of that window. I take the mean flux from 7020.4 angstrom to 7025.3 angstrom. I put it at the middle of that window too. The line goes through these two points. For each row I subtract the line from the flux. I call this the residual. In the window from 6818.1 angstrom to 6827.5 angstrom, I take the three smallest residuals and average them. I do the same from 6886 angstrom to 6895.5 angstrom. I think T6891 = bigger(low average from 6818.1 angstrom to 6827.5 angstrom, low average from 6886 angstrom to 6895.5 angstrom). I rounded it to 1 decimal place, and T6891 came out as -8.3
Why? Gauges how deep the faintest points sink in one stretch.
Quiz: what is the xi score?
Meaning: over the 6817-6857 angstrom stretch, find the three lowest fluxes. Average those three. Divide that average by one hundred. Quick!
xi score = 0.42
